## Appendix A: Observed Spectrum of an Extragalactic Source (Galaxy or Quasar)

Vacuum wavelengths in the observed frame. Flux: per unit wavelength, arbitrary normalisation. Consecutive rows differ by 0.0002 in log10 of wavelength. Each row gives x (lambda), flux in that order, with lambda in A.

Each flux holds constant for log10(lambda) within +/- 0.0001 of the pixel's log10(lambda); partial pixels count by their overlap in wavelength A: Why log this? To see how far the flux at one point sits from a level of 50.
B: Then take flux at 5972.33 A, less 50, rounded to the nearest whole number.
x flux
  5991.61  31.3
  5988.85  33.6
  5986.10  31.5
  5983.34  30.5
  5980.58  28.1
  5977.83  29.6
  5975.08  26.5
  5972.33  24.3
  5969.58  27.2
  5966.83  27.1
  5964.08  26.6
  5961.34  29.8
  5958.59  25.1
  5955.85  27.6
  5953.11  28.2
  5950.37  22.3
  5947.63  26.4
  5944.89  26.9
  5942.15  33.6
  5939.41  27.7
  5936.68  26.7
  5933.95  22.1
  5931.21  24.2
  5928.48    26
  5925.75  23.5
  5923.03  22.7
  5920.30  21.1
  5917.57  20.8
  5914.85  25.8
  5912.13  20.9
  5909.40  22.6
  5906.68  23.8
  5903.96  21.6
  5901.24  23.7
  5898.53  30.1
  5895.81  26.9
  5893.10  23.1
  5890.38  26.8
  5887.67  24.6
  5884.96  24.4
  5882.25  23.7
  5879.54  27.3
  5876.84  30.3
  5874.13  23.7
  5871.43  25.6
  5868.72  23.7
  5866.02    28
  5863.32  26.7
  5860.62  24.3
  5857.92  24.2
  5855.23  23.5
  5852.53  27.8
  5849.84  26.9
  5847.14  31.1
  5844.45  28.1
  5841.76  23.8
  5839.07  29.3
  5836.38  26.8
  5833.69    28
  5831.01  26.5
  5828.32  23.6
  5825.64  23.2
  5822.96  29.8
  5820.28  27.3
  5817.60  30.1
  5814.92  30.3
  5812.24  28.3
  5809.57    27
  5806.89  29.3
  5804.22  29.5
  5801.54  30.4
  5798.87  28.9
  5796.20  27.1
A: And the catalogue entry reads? -26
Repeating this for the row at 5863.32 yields -23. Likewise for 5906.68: -26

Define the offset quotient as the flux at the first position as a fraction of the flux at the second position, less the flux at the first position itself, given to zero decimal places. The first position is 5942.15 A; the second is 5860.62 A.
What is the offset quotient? -32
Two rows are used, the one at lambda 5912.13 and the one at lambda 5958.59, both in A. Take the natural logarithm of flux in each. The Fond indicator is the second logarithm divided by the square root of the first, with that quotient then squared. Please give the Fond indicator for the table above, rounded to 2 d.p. 3.42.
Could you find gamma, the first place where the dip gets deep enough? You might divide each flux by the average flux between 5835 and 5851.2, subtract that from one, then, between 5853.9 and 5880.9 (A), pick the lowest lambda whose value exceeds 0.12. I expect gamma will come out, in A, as 5855.23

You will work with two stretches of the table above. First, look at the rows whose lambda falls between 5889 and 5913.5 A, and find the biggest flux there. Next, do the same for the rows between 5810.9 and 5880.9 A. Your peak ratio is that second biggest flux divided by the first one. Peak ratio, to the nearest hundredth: 1.03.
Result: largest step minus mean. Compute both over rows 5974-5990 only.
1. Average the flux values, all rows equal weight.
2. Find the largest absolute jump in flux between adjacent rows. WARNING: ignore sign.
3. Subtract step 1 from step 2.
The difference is -27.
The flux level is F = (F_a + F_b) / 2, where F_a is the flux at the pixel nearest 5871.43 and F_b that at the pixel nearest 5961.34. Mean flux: 27.7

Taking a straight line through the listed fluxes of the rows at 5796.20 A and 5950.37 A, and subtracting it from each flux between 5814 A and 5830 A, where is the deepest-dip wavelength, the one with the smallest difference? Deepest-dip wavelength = 5825.64 A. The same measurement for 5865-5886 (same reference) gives 5868.72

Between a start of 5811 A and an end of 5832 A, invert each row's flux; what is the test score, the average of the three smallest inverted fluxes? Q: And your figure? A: 0.0333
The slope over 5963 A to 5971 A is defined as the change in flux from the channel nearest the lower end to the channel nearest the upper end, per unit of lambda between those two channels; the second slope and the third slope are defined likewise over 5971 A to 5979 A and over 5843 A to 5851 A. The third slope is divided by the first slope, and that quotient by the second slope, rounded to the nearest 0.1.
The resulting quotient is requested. -2.1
